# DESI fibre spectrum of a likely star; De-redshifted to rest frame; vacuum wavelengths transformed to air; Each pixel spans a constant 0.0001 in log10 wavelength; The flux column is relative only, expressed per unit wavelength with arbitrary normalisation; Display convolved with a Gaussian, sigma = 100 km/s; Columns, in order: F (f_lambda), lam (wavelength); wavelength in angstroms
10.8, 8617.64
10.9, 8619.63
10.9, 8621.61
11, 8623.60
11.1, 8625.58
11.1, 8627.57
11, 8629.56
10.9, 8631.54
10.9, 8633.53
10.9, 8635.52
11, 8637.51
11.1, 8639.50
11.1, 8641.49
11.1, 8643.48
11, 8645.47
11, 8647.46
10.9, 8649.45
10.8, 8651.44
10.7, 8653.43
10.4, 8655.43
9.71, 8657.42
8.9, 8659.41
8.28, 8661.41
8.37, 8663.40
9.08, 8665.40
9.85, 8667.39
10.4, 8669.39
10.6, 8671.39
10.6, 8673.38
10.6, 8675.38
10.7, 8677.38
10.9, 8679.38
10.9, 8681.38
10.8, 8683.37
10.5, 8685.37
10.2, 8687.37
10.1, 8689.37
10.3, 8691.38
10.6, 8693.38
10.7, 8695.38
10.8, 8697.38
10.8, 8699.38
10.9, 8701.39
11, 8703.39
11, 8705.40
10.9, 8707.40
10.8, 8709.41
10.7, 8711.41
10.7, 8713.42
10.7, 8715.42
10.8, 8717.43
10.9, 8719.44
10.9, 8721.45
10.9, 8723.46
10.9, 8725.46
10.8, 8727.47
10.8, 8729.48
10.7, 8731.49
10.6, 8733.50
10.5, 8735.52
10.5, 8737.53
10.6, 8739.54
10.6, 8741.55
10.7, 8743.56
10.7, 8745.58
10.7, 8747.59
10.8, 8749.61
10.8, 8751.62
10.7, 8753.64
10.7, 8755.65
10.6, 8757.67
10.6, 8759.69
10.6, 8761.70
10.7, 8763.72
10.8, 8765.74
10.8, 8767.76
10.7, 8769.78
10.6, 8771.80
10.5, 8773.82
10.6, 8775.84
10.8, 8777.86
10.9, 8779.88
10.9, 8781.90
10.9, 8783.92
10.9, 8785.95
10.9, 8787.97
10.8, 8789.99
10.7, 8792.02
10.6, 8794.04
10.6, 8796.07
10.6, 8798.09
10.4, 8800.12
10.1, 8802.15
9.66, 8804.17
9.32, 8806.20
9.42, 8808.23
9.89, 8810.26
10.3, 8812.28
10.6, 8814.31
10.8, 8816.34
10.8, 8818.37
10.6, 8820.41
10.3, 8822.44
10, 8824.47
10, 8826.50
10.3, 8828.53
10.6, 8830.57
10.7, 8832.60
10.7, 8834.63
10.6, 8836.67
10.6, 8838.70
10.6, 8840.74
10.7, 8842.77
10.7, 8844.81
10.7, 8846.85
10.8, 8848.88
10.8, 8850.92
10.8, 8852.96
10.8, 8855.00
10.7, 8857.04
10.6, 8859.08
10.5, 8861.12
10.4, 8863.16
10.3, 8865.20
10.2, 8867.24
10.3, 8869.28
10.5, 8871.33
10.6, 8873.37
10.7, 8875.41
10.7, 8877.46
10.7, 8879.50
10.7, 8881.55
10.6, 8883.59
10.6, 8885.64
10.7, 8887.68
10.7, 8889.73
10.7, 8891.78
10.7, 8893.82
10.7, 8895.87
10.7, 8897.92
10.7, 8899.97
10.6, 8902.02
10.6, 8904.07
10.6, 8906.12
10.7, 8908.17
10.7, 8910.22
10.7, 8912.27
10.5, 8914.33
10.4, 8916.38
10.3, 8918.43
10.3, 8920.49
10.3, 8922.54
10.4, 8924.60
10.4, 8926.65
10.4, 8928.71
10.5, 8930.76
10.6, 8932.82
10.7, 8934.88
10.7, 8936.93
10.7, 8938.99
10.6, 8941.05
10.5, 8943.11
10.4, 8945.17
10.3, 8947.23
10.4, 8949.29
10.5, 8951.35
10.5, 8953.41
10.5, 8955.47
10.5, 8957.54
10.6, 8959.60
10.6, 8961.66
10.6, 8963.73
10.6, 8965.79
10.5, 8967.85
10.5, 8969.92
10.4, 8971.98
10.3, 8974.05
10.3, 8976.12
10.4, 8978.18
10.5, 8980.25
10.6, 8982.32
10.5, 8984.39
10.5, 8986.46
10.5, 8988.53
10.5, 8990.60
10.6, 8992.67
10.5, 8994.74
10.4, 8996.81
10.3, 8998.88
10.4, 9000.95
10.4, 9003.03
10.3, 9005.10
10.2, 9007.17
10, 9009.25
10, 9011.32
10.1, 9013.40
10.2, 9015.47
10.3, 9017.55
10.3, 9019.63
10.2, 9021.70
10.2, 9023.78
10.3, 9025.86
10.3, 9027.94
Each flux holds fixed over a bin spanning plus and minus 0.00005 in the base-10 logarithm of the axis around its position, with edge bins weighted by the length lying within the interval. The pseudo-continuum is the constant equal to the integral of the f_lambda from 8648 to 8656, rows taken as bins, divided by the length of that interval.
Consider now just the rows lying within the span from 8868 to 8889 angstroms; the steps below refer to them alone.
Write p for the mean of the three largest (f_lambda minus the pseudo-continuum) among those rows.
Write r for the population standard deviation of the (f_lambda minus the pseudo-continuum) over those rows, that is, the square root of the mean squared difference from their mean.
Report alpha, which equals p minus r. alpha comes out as -0.15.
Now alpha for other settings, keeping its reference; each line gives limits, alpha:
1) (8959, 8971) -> -0.18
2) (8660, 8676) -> -1.07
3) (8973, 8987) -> -0.30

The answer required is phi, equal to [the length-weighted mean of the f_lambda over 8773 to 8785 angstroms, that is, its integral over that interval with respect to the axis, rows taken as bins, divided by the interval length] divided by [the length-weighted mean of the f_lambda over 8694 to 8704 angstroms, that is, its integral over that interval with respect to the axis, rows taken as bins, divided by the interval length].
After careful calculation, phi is 0.99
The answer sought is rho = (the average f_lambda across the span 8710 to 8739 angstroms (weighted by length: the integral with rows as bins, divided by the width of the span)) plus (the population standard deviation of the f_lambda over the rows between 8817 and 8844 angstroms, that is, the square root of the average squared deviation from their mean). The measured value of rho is 11.0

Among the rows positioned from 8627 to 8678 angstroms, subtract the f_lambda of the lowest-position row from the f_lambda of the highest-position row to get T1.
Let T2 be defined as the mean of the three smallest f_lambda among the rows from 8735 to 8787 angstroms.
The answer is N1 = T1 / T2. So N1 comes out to -0.038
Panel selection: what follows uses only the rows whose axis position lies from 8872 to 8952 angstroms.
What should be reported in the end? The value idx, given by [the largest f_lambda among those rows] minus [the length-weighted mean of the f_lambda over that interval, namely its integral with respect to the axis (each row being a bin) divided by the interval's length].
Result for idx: 0.13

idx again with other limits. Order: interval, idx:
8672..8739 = 0.29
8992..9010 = 0.26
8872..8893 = 0.03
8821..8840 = 0.27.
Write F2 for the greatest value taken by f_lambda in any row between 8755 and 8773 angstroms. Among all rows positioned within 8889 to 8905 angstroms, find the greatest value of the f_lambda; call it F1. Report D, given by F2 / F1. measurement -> 1.01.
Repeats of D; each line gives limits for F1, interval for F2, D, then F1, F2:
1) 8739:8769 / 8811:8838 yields 1.00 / 10.8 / 10.8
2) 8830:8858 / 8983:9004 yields 0.98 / 10.8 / 10.6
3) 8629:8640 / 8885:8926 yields 0.96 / 11.1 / 10.7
